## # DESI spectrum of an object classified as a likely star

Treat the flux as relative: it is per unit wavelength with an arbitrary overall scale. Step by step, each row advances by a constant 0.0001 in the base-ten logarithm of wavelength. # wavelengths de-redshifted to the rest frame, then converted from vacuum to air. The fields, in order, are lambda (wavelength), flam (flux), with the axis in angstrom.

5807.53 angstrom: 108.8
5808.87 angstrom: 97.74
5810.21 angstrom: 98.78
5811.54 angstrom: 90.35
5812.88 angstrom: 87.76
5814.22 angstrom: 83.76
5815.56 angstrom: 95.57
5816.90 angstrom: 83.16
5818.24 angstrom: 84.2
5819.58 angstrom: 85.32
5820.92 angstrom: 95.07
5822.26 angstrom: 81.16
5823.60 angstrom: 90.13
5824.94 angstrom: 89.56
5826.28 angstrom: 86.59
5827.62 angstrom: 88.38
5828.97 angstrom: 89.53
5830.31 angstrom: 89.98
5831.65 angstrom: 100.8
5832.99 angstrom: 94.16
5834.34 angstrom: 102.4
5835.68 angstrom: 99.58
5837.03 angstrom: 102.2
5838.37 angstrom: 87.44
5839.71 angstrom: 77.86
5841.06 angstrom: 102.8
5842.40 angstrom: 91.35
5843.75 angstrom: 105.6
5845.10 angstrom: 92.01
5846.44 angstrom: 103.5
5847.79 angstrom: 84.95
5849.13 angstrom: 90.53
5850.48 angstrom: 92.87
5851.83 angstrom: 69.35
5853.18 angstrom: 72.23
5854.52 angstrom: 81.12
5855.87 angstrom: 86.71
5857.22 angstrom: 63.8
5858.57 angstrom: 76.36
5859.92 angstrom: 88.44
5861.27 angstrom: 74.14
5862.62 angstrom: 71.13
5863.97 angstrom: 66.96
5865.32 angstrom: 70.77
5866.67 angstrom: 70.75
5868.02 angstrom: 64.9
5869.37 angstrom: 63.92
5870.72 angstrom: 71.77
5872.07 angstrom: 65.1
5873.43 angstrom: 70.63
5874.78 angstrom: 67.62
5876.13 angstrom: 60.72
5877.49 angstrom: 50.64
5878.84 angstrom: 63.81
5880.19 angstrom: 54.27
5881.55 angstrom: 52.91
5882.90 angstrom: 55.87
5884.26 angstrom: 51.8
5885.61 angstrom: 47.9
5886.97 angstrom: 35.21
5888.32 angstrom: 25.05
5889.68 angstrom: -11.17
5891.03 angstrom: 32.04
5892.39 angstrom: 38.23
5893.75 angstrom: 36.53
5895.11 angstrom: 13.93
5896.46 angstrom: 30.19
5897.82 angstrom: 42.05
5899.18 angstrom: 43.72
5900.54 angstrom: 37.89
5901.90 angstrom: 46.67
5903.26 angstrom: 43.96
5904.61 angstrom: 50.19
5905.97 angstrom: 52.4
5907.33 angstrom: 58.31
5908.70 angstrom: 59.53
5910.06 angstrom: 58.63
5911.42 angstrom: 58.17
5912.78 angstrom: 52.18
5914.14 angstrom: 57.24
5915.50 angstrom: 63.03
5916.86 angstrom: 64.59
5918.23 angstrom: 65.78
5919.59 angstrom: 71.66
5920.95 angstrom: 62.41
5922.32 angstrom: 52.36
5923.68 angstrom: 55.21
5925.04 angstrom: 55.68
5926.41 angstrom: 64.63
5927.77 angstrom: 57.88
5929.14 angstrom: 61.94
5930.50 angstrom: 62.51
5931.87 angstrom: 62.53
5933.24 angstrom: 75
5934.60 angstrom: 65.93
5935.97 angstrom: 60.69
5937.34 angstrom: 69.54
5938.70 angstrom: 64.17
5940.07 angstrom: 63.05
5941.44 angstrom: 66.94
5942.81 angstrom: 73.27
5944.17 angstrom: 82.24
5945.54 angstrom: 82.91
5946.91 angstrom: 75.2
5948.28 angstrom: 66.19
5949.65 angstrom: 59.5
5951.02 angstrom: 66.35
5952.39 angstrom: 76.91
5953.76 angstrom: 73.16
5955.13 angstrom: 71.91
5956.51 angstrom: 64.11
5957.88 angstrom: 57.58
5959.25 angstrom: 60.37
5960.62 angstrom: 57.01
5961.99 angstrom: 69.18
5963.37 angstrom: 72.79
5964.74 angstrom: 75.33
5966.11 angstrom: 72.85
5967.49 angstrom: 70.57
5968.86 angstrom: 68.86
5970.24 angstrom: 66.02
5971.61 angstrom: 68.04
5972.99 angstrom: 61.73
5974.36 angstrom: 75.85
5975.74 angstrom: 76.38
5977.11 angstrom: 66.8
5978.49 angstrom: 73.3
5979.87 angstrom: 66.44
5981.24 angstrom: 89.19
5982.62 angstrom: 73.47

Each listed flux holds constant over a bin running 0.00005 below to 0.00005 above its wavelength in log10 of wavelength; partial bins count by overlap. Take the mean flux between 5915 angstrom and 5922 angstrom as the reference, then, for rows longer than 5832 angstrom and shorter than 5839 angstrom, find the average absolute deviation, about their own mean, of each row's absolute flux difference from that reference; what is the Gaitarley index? 5.1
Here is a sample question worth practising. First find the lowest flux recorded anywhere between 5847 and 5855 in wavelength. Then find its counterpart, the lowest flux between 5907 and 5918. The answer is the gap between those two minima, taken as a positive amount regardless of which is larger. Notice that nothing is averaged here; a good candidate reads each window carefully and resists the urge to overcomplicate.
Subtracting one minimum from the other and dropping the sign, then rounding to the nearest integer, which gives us 17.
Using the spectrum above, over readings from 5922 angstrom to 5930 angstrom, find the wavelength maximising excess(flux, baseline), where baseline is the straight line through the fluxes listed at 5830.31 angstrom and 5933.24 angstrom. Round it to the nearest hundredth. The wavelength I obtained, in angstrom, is 5926.41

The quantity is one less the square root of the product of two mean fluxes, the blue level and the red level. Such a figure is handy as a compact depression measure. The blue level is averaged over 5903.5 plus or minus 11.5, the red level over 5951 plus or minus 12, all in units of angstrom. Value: -55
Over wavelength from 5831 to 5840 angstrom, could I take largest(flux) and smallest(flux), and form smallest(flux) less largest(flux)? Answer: -24.5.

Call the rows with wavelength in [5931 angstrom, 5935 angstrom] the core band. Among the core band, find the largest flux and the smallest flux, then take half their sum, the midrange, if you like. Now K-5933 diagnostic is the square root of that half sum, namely 8.29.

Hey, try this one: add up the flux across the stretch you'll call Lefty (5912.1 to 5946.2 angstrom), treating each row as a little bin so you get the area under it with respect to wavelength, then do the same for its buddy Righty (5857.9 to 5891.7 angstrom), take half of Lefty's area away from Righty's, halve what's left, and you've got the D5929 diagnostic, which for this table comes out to 424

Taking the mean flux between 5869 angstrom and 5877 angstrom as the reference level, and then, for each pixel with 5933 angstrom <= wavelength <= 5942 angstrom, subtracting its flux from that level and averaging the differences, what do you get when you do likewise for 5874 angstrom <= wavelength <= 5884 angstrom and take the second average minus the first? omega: 8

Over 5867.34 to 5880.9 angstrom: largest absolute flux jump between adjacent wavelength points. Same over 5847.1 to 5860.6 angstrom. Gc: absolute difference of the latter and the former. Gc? 10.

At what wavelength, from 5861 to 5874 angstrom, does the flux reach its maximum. 5861.27 angstrom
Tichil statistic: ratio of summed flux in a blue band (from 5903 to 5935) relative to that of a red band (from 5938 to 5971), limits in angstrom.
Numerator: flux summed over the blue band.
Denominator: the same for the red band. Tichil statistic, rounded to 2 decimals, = 0.86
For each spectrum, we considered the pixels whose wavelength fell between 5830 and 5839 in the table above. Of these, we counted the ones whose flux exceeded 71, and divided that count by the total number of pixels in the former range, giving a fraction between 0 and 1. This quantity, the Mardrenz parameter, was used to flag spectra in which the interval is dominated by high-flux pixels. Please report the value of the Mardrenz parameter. 1.0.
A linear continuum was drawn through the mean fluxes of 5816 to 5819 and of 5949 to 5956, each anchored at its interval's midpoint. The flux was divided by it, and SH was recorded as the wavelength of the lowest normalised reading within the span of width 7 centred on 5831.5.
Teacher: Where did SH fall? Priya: 5828.97 angstrom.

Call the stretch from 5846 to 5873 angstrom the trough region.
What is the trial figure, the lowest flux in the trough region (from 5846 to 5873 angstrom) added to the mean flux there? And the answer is 140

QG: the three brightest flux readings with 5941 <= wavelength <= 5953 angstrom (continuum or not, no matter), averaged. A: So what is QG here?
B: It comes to 81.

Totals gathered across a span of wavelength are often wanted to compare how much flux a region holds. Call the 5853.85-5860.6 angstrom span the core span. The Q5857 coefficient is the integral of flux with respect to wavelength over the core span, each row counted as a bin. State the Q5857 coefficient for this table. 535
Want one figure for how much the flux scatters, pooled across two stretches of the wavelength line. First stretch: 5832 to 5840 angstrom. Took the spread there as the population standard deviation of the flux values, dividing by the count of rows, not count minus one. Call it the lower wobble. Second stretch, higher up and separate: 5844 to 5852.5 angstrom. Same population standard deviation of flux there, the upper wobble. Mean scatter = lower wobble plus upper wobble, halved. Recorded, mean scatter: 9.6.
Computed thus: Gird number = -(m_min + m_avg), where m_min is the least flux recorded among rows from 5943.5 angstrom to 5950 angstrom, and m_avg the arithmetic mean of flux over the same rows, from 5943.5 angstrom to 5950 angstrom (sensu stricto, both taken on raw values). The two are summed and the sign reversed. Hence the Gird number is -133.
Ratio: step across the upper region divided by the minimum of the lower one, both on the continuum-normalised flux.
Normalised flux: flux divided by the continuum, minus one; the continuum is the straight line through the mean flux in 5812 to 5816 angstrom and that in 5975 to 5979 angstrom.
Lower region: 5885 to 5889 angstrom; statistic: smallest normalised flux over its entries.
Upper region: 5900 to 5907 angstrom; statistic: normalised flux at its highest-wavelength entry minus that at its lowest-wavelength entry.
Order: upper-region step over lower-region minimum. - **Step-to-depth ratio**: -0.27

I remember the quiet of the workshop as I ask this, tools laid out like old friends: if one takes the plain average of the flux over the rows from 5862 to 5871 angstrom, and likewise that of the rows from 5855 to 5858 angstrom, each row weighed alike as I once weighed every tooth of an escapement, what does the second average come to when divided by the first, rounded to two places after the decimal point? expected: 1.10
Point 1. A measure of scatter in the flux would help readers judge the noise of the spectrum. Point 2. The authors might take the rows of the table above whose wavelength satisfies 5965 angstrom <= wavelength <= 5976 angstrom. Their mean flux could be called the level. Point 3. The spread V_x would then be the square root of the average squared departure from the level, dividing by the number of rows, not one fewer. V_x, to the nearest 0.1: 4.6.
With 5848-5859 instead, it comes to 9.8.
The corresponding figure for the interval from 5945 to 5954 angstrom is 7.3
